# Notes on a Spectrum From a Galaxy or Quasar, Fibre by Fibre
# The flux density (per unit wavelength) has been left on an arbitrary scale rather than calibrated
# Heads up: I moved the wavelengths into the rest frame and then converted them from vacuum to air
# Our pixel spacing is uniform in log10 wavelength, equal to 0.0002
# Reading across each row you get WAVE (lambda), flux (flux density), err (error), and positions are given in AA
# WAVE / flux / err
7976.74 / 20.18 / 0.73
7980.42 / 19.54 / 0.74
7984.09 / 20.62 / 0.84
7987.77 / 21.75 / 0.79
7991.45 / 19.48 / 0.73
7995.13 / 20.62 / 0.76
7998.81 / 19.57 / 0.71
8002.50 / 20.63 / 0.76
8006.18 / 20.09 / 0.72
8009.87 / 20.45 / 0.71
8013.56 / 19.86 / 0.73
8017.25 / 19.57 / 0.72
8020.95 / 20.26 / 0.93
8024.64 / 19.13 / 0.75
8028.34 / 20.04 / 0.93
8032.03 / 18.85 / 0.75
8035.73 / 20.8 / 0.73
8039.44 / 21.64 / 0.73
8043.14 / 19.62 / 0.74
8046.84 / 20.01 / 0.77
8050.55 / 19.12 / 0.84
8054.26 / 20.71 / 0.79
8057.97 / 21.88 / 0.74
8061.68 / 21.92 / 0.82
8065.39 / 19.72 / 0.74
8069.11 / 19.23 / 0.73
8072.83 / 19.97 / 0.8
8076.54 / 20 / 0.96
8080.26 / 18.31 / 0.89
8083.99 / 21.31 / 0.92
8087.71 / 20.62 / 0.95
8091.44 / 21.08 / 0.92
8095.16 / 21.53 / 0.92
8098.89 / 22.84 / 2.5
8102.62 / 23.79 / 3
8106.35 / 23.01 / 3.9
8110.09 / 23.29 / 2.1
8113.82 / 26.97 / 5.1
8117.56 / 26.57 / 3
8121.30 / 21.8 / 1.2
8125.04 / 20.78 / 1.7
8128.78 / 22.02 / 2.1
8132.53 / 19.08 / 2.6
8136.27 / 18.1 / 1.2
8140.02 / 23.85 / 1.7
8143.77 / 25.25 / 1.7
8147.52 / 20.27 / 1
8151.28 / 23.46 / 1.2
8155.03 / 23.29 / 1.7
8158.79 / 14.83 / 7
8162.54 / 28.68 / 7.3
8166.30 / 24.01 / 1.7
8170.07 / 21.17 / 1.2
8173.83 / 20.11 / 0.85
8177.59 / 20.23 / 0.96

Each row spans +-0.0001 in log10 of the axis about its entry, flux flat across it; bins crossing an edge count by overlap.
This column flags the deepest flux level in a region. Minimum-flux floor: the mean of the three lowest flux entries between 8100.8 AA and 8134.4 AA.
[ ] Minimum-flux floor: 20.55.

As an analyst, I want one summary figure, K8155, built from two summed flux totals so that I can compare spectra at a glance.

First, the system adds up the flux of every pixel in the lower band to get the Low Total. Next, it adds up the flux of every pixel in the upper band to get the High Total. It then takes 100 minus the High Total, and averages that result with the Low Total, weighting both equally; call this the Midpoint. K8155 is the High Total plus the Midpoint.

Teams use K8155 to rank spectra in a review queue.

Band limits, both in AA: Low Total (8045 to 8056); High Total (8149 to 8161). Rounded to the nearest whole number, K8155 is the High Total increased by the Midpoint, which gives 111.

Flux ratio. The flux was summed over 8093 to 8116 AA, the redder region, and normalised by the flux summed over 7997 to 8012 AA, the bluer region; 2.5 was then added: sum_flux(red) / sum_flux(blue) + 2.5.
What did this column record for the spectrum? 4.25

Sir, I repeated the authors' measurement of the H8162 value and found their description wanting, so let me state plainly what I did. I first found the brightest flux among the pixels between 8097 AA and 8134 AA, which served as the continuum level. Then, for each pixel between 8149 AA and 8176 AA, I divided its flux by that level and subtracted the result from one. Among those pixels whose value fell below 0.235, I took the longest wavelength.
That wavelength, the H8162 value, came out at 8170.07 AA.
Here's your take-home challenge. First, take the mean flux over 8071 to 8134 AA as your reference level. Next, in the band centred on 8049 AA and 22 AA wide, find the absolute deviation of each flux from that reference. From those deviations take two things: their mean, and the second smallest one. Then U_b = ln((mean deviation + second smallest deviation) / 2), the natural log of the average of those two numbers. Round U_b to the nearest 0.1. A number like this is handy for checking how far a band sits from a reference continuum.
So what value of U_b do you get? -0.1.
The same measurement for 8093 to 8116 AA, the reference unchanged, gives 0.3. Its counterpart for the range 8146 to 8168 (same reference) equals 0.9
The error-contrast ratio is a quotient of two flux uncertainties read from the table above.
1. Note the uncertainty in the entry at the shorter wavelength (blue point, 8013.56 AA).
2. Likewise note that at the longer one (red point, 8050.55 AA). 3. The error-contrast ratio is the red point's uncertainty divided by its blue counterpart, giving 1.2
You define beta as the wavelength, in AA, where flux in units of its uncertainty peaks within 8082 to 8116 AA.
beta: 8095.16 AA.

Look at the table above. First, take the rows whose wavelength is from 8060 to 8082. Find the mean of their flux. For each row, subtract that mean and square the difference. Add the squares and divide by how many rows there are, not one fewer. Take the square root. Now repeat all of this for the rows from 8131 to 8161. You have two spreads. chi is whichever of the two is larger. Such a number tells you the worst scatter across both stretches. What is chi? 3.3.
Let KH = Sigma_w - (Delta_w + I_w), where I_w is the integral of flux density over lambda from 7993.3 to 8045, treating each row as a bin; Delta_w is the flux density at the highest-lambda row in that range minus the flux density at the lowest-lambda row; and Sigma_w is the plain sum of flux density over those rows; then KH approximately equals -756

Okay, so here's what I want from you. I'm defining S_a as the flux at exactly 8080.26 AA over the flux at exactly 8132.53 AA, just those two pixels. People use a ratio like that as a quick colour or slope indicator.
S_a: 0.96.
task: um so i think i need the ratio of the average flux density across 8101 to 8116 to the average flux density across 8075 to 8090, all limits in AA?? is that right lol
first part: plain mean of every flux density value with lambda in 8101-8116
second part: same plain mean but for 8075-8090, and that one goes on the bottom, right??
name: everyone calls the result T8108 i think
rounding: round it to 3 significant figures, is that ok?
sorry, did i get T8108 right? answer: 1.21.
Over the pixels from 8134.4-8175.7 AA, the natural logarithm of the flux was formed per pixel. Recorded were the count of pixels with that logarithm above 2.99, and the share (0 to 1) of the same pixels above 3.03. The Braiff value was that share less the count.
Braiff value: -8.4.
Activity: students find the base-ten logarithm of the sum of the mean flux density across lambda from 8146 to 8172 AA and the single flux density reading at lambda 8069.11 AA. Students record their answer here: 1.62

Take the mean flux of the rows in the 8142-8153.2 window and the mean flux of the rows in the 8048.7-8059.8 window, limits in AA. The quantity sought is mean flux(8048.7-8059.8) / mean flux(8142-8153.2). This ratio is 0.895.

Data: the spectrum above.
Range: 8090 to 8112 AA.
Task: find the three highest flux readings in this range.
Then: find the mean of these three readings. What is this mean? 23.4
